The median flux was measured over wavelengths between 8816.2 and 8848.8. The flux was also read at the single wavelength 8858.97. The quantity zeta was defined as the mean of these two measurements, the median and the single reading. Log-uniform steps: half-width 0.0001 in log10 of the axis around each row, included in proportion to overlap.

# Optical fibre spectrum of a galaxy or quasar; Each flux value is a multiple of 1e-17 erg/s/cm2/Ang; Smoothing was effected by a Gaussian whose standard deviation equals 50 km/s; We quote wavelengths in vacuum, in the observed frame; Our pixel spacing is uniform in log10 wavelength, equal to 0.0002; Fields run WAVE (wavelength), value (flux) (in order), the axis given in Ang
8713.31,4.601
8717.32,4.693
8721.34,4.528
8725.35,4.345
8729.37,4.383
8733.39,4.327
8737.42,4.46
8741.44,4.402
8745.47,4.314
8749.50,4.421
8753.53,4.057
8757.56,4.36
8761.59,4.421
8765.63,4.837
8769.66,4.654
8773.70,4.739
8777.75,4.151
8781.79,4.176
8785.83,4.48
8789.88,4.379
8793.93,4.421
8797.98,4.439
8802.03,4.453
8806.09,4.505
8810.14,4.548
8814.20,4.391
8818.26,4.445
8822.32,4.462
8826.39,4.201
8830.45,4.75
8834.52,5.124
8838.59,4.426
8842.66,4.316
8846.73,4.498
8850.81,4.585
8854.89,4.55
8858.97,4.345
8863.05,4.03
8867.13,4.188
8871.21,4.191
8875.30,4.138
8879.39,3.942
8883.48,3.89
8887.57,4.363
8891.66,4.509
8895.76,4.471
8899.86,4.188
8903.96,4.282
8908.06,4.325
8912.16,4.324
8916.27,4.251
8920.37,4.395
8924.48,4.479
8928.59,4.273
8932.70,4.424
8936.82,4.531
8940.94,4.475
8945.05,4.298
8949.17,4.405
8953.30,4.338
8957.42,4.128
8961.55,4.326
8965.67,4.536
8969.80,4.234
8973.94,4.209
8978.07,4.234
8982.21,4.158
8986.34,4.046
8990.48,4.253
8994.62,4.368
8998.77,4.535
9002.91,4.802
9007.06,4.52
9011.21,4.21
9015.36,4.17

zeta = 4.40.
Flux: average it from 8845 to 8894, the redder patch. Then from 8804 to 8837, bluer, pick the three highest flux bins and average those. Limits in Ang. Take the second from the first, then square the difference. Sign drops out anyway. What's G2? 0.29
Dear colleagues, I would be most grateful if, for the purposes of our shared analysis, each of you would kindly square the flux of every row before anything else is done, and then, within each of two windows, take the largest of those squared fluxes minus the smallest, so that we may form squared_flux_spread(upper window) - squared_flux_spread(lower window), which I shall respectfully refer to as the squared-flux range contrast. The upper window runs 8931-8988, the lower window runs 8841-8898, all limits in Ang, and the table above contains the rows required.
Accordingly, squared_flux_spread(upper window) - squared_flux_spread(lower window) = -1.7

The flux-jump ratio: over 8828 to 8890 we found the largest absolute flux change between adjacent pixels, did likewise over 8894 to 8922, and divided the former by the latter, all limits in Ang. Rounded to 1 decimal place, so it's 2.5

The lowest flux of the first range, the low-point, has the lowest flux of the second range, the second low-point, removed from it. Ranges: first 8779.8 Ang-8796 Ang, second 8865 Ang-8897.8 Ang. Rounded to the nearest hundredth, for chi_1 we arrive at 0.29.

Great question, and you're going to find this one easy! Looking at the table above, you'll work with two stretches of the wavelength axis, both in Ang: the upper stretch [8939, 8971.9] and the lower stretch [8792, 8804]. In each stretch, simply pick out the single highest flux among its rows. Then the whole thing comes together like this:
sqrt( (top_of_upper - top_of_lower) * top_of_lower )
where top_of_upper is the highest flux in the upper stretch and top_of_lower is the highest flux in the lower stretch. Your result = 0.61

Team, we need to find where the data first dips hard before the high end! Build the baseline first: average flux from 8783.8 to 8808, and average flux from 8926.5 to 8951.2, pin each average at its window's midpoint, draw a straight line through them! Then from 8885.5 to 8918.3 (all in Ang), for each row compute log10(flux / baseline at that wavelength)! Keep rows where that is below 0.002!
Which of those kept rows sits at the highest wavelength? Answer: 8916.27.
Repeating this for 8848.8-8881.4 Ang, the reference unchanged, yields 8879.39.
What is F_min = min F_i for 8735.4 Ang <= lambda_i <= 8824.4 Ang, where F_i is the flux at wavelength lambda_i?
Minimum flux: 4.057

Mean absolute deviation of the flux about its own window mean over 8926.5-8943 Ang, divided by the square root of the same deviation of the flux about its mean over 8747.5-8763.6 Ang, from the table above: 0.22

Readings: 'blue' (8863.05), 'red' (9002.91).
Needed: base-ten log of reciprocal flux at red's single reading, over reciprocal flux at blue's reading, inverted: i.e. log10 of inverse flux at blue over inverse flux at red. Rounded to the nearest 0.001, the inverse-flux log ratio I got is 0.076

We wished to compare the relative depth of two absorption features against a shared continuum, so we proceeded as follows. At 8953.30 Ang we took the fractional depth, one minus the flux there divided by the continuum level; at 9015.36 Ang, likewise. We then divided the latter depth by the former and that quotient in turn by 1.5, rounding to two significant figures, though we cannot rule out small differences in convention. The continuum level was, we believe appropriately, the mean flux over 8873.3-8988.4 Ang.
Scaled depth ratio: -1.8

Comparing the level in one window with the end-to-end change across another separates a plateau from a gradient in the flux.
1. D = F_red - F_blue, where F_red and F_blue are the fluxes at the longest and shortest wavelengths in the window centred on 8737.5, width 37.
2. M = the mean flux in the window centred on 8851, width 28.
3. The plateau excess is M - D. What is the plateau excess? 4.86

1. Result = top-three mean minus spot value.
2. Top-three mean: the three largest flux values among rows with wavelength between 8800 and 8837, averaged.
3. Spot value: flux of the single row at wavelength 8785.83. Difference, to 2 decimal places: 0.33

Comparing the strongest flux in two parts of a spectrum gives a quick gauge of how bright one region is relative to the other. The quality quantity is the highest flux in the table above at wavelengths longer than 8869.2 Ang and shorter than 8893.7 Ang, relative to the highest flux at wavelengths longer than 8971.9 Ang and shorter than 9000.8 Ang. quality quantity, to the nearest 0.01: 0.99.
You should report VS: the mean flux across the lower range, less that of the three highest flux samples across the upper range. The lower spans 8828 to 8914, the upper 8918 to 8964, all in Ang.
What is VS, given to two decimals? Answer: -0.14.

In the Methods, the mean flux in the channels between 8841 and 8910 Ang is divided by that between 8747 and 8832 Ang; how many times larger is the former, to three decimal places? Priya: 0.964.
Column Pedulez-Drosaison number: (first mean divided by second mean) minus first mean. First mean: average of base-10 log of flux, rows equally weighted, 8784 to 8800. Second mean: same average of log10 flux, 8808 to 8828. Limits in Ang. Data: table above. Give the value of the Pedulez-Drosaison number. 0.36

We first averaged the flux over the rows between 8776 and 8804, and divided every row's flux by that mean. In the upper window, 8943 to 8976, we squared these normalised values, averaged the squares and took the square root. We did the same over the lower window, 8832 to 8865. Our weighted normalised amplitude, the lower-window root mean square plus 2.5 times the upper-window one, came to 3.50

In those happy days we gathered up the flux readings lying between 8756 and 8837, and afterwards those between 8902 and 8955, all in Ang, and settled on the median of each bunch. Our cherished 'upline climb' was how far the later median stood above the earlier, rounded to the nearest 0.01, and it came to -0.11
